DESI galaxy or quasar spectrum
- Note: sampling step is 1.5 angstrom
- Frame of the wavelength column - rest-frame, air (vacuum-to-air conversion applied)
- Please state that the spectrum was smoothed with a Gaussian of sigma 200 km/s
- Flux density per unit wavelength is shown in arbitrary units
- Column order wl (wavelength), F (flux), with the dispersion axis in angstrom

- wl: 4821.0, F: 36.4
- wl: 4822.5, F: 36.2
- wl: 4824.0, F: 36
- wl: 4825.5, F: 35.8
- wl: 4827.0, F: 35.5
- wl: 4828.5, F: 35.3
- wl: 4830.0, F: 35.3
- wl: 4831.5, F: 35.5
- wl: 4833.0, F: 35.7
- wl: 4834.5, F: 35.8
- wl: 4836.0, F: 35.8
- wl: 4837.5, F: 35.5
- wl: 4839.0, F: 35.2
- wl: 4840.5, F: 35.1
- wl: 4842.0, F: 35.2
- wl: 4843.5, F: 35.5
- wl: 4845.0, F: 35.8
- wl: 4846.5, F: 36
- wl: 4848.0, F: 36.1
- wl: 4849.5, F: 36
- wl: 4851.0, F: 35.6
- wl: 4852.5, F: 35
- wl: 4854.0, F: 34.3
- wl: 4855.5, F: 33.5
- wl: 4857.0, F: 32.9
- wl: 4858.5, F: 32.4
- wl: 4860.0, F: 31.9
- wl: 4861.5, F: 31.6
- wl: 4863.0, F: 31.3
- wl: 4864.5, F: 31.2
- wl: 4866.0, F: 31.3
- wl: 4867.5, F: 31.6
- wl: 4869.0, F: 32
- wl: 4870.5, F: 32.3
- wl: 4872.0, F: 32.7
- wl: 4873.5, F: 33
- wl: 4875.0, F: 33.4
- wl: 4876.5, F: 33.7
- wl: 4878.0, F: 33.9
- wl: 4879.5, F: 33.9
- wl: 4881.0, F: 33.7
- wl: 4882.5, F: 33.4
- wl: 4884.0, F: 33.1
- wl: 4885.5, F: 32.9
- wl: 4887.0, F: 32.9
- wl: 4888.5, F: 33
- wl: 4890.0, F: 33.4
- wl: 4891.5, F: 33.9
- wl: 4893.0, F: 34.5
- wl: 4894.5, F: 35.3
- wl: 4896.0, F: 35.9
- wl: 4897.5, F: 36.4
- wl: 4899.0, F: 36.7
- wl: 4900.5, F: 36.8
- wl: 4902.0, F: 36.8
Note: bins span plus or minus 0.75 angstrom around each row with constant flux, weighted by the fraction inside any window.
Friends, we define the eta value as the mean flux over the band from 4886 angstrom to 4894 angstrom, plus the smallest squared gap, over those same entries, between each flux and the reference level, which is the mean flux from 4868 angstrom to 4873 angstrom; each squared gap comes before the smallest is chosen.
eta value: 33.9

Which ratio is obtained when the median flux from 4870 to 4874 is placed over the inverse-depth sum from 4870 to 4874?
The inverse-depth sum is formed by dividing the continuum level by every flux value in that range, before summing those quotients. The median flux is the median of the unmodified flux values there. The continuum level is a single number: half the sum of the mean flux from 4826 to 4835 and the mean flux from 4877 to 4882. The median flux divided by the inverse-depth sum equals 10.3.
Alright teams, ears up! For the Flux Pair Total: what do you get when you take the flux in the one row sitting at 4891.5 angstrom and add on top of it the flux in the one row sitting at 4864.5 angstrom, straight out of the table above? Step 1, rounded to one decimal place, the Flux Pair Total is 65.1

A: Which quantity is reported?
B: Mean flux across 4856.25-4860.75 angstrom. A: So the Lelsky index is 32.4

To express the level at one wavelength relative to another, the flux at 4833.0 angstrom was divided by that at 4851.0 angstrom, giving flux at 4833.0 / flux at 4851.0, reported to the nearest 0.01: 1.00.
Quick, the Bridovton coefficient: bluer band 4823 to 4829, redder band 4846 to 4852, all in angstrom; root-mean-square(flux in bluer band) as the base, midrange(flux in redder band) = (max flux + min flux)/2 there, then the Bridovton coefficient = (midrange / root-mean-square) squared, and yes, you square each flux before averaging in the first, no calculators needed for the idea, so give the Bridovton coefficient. 1.01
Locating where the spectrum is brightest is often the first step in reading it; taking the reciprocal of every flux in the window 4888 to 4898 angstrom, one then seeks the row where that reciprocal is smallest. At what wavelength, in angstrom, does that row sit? 4897.5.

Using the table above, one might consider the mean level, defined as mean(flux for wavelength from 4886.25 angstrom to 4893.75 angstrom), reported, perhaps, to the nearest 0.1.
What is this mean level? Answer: 33.5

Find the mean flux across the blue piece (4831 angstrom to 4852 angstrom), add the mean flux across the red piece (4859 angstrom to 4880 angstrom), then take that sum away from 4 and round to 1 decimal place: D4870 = -64.0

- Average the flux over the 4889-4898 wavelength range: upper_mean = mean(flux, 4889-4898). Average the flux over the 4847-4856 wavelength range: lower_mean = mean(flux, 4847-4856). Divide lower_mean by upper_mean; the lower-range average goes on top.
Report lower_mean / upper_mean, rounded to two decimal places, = 1.01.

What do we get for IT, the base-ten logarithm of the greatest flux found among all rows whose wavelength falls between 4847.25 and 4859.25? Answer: 1.56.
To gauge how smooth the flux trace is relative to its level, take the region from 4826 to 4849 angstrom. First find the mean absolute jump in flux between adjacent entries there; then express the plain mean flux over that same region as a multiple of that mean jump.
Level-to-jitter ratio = 207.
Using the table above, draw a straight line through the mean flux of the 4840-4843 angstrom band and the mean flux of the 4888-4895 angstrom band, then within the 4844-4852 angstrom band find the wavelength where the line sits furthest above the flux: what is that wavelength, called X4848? 4851.0 angstrom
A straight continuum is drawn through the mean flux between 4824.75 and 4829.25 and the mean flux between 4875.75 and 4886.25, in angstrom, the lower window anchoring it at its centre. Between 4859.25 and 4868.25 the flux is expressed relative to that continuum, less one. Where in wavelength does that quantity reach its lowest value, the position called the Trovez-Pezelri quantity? 4864.5 angstrom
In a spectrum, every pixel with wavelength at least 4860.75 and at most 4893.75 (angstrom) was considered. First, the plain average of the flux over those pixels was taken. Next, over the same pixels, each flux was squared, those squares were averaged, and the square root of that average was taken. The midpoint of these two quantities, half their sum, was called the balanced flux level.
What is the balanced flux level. 33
